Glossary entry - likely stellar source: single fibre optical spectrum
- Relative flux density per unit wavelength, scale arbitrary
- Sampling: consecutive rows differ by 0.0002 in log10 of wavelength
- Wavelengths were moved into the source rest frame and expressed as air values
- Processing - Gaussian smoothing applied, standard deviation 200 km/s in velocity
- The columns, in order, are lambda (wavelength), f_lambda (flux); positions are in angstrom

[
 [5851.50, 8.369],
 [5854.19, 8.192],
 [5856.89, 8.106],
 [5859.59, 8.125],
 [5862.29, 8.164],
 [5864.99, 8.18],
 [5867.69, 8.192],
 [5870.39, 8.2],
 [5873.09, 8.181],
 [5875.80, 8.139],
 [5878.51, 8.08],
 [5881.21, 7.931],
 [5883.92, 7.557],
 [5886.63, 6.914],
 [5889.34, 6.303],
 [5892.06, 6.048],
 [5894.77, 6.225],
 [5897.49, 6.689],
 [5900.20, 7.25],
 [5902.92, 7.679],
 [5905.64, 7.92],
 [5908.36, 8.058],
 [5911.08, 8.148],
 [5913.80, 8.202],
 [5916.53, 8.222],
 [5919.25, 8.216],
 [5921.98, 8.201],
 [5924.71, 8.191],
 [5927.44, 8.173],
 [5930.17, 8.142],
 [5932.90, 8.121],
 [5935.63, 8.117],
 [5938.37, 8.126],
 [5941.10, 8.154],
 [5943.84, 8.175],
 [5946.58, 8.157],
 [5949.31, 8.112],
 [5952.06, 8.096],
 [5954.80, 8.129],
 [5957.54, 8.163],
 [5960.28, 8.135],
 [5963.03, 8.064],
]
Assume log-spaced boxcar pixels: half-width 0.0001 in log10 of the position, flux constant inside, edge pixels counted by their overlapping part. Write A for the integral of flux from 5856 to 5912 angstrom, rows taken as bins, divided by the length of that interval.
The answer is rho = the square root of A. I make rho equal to 2.759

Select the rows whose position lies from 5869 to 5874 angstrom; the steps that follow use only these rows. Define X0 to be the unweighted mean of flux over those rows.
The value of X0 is 8.19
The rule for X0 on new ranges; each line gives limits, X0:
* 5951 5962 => 8.13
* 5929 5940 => 8.13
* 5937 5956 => 8.14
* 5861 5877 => 8.18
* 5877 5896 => 7.01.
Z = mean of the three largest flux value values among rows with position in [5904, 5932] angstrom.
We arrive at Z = 8.21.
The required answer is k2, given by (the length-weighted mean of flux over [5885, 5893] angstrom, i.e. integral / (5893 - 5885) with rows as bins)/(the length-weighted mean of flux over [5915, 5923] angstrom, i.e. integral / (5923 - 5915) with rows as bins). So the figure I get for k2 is 0.79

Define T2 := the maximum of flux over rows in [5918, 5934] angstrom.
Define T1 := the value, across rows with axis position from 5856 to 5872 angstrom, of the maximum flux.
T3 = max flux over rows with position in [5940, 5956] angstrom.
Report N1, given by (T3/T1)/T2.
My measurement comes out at 0.121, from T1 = 8.2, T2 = 8.216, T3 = 8.175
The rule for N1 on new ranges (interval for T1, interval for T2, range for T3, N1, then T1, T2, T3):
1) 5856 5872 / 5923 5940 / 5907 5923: 0.122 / 8.2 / 8.191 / 8.222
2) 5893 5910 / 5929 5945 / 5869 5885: 0.124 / 8.058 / 8.175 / 8.2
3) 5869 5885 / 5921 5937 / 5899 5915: 0.122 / 8.2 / 8.201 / 8.202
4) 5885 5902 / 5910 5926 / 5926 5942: 0.137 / 7.25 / 8.222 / 8.173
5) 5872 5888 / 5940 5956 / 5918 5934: 0.123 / 8.181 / 8.175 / 8.216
